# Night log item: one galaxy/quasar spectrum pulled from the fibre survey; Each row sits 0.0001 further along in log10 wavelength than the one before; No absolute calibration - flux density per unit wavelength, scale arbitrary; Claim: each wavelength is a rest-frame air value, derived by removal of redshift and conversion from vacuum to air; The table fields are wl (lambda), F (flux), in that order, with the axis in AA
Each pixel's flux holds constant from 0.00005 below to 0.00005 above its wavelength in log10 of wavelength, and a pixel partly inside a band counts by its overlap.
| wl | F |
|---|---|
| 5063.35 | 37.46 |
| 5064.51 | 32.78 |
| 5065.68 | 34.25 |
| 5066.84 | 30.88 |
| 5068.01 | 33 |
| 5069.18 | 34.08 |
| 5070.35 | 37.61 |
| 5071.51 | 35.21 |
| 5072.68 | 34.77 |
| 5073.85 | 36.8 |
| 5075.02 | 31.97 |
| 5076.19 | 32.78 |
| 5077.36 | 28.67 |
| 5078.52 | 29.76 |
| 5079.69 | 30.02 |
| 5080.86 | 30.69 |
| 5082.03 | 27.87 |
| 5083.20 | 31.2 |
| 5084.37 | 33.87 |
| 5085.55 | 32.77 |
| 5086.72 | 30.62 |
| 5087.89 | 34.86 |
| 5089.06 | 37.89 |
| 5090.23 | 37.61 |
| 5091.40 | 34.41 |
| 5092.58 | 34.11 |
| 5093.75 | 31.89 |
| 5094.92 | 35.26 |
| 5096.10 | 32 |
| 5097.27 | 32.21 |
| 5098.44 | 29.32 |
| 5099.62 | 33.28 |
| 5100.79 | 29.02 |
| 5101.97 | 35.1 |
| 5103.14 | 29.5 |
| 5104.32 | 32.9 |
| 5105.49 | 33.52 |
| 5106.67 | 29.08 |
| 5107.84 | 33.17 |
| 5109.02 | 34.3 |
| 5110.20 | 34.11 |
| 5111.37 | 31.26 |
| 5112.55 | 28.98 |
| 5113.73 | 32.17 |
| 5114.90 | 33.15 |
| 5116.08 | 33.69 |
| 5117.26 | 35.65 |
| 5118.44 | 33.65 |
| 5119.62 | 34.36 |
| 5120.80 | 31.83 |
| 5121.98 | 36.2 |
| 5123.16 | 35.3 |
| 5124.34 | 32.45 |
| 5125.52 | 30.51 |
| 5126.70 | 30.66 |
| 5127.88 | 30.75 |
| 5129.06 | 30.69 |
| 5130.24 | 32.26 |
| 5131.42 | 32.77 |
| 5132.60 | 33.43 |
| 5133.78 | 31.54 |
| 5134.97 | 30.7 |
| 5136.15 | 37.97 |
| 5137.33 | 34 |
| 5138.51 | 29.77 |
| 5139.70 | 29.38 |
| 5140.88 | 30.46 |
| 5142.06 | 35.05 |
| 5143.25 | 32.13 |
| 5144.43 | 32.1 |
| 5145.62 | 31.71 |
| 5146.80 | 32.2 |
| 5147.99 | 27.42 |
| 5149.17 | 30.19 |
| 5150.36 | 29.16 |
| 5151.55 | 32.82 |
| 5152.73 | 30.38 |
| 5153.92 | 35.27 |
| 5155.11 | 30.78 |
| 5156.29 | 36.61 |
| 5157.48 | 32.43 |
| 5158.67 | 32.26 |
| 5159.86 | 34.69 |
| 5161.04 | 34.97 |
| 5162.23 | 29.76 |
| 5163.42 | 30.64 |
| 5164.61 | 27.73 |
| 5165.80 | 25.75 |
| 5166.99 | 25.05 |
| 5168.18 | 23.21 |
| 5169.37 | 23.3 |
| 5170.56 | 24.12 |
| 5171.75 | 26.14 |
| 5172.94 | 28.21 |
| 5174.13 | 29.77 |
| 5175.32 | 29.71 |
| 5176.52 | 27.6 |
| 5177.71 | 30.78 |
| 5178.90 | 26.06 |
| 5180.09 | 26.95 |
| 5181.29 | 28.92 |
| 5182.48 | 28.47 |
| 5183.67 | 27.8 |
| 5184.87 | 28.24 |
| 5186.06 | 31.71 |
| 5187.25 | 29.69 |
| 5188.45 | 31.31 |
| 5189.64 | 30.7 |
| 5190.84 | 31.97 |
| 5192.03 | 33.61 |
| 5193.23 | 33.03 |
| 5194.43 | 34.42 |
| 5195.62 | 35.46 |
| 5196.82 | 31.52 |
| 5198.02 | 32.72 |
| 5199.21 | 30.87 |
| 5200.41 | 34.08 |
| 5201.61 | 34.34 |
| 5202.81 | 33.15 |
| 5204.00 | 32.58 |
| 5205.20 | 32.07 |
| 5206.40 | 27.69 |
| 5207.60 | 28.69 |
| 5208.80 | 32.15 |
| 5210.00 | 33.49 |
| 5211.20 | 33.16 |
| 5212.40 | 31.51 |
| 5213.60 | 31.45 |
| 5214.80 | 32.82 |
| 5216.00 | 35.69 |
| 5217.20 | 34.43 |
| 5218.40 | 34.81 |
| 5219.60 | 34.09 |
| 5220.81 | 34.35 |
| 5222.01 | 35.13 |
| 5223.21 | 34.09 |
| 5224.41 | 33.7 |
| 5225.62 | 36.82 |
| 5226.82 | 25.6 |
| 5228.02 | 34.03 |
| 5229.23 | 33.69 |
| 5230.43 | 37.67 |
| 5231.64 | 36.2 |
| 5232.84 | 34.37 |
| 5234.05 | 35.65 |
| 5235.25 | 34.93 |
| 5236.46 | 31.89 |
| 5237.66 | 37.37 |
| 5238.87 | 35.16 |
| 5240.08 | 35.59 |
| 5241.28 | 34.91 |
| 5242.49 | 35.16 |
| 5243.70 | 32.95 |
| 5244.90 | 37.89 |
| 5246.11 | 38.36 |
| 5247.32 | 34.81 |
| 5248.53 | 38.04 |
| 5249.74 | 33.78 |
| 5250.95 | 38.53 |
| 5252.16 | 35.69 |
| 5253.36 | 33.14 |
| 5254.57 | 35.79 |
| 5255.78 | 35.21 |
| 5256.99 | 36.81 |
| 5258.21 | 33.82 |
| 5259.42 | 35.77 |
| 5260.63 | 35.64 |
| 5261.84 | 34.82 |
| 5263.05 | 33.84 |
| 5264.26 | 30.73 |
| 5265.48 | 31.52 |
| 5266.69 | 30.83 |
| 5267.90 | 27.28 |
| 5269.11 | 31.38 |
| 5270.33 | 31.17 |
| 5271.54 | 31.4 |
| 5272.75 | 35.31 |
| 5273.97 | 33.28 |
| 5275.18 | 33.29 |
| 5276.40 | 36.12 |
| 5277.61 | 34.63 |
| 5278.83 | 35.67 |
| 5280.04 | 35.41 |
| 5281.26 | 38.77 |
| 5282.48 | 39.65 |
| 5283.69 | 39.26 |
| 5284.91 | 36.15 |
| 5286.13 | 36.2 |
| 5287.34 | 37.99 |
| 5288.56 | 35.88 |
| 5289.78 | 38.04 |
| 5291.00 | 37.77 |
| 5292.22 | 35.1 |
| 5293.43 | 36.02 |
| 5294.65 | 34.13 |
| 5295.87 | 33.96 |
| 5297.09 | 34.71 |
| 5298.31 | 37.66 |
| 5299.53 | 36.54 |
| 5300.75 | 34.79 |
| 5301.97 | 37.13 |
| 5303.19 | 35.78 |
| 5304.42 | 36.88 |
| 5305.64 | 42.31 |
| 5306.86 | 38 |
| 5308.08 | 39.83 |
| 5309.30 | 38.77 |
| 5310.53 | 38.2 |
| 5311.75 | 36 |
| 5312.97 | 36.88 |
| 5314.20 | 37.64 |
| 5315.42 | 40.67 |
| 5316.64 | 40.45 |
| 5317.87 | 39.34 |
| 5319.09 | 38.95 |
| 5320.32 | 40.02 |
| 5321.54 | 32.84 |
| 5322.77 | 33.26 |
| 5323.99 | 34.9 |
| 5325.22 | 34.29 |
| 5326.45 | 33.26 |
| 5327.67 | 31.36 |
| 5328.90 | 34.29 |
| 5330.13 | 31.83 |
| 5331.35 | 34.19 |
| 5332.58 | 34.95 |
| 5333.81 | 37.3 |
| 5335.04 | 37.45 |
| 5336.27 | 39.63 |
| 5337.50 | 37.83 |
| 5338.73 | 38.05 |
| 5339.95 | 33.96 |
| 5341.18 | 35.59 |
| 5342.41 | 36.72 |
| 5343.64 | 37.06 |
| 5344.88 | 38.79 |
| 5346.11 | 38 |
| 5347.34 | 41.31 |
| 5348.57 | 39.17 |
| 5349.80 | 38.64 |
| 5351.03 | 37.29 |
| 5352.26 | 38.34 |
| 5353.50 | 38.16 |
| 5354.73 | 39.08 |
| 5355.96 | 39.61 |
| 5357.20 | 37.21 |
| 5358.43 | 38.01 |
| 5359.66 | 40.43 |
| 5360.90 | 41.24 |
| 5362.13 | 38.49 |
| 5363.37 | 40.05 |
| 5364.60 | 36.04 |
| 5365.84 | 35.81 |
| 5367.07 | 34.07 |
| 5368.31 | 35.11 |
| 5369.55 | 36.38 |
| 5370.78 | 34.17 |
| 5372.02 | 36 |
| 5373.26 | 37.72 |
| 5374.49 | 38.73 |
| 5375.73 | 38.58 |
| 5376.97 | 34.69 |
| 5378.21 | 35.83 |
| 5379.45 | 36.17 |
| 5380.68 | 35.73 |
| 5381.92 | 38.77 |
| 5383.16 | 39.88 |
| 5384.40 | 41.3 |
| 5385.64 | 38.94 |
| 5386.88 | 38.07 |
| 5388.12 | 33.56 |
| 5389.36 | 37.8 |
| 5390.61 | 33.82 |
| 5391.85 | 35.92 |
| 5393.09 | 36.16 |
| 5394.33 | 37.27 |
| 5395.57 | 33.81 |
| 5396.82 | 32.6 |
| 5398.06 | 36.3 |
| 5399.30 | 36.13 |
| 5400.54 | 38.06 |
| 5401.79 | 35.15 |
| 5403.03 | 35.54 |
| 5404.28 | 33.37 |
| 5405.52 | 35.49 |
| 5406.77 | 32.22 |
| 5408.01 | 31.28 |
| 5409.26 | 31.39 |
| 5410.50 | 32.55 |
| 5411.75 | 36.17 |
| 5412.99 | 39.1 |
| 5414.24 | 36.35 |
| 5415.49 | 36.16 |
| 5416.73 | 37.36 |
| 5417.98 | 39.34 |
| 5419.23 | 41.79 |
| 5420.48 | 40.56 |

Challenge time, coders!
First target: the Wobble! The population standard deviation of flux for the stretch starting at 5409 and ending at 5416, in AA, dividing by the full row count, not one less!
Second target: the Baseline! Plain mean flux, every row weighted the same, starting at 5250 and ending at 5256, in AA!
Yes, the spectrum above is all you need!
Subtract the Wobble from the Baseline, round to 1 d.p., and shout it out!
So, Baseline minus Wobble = 33.1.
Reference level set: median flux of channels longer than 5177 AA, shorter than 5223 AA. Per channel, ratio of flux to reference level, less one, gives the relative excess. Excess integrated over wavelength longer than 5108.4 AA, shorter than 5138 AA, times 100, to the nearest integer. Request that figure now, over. 72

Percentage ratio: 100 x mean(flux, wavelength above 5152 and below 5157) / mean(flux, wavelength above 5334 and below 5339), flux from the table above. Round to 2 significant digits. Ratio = 87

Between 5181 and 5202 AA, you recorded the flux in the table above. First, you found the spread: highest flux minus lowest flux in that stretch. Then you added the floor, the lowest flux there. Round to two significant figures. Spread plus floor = 35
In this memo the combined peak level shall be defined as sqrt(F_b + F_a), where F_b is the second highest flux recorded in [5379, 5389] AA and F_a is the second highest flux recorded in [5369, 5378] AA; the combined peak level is 8.9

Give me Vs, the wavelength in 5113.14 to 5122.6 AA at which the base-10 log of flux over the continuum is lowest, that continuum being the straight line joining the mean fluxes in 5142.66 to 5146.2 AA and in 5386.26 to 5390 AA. 5120.80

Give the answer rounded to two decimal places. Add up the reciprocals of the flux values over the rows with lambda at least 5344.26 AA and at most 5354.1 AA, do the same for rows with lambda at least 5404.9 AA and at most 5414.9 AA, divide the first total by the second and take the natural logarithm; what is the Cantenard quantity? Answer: -0.13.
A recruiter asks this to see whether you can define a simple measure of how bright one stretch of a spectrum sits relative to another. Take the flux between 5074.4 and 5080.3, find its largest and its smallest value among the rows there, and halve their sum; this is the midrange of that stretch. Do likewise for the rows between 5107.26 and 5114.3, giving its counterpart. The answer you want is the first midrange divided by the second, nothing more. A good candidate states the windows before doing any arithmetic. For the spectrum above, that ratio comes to 0.97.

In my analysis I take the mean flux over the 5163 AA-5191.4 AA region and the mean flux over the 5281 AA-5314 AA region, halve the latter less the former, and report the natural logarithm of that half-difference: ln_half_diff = 1.51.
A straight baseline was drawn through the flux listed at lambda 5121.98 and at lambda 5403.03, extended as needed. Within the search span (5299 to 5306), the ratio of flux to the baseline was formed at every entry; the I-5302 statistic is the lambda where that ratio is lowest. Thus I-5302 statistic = 5300.75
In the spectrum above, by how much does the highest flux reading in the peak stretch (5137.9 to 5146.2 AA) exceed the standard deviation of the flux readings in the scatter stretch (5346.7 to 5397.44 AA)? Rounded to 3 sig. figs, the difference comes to 32.8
